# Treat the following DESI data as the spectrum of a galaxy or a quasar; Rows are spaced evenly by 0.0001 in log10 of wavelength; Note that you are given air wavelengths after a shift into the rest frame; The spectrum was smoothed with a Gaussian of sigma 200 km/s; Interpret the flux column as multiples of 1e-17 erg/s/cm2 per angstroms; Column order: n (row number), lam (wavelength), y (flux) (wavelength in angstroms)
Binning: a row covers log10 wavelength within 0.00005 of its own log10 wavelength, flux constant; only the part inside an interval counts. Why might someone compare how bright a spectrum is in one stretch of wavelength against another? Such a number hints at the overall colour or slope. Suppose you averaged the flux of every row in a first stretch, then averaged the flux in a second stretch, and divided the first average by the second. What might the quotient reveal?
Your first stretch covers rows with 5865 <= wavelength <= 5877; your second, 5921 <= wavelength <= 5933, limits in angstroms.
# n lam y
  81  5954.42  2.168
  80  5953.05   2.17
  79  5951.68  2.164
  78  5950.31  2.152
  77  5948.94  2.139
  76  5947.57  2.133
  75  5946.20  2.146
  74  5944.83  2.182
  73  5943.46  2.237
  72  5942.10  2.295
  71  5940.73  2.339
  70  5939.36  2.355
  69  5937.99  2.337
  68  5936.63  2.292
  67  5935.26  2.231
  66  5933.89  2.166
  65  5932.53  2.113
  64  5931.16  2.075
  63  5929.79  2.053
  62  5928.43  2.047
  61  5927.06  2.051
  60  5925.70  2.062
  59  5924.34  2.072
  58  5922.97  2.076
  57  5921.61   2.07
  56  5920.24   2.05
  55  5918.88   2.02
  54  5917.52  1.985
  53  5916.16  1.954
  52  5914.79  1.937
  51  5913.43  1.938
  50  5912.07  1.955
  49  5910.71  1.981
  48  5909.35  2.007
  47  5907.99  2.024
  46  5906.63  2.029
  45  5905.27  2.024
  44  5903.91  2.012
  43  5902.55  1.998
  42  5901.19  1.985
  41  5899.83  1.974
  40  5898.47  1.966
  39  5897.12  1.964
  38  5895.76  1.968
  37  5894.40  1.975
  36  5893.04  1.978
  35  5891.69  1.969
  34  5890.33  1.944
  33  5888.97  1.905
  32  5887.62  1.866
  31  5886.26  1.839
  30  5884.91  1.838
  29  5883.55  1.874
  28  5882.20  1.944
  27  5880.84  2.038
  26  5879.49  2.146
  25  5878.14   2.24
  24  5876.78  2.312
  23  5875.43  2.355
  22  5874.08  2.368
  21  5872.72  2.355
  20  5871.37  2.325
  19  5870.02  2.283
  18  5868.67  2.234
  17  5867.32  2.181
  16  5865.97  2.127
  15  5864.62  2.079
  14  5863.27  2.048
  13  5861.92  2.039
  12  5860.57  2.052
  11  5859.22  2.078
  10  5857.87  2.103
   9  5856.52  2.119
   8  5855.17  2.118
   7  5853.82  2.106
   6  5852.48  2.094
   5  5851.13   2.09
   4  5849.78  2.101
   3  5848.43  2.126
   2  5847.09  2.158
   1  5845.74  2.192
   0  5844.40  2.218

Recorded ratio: 1.10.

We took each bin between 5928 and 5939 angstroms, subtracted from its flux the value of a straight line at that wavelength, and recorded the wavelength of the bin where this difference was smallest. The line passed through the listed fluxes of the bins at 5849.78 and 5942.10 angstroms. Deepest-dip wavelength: 5928.43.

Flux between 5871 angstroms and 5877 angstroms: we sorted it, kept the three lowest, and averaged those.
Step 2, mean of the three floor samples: 2.33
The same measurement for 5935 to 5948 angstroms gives 2.15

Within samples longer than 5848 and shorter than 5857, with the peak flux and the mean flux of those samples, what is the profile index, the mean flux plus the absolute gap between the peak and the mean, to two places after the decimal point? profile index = 2.13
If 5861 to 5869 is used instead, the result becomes 2.23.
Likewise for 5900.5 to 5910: 2.03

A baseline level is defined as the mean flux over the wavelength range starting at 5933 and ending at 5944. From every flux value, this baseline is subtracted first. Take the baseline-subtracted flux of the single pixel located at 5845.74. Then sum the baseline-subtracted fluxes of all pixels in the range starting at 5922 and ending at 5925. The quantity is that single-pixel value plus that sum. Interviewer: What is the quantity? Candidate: -0.50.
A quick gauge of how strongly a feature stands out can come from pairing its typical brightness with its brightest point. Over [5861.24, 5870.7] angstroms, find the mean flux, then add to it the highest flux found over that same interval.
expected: 4.4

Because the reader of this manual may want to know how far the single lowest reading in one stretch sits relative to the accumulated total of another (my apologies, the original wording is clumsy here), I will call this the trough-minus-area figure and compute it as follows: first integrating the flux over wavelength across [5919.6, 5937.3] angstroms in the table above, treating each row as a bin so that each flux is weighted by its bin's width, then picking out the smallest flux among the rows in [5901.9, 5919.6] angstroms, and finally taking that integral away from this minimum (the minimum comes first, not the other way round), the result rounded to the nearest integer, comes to -35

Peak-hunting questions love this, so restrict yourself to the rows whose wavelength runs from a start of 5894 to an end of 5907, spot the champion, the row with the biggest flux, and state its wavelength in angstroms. 5906.63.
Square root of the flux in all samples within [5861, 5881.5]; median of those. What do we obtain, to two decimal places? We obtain 1.49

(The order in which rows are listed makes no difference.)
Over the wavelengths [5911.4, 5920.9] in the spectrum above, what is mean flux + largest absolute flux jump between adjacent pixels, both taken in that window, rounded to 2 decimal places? 2.01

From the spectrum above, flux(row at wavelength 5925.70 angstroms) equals 2.062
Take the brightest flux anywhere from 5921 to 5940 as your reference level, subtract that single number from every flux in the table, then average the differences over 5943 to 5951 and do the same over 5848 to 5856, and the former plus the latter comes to -0.44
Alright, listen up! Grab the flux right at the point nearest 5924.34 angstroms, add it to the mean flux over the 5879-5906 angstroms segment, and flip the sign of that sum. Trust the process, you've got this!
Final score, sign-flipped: -4.03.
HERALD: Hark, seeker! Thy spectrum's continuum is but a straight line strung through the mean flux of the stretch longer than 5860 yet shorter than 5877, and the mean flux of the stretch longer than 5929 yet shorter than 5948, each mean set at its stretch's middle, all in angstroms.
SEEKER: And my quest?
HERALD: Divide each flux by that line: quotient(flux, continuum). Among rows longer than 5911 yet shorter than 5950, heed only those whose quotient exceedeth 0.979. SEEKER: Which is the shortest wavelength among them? 5933.89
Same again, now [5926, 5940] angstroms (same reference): 5933.89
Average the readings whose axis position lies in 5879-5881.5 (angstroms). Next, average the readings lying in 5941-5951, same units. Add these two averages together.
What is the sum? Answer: 4.28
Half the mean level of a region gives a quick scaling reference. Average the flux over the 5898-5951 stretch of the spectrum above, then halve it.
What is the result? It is 1.04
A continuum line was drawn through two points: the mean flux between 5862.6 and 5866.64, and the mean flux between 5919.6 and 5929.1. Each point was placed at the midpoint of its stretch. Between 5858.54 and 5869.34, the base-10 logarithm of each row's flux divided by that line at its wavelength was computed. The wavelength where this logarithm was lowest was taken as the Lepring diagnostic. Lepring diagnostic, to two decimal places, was 5861.92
